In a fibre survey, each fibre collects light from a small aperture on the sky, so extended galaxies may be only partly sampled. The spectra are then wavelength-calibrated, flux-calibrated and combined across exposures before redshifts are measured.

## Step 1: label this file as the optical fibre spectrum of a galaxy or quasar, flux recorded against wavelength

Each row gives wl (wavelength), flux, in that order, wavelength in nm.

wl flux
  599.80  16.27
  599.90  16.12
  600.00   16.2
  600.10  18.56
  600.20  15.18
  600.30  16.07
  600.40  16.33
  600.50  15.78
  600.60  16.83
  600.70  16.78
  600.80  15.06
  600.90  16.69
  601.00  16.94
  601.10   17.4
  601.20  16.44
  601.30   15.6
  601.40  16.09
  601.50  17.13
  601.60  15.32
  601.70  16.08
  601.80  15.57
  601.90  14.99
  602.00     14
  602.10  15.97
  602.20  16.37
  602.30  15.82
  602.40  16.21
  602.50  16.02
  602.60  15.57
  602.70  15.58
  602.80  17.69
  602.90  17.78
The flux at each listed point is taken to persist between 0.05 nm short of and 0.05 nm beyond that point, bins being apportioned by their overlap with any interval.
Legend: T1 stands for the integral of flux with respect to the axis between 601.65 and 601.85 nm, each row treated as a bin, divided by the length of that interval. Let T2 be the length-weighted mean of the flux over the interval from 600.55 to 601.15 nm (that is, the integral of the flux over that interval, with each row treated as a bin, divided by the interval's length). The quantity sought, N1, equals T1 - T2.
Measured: -0.8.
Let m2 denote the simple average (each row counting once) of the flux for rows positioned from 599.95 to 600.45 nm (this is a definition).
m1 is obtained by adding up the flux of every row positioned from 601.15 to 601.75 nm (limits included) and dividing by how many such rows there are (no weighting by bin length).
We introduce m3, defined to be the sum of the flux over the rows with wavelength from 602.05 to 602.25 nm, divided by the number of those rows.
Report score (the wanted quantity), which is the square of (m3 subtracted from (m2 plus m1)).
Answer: 269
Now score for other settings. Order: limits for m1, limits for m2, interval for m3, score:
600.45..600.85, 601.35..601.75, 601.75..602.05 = 303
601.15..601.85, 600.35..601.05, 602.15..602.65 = 268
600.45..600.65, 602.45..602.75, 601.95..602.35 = 272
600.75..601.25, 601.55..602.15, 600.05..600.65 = 236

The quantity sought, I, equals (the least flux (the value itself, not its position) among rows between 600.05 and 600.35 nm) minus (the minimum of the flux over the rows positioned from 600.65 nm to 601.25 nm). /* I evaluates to 0.1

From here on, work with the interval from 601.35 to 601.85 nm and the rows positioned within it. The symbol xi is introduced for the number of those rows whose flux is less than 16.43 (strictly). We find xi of 4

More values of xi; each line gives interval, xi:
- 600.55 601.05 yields 1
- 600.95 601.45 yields 2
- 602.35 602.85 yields 4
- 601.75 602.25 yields 5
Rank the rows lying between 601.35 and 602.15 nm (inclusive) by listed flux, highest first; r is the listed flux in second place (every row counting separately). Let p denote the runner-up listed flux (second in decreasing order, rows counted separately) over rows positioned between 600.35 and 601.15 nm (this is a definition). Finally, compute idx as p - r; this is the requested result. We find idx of 0.85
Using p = 16.94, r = 16.09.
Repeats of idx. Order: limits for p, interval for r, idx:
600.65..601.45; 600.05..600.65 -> 0.11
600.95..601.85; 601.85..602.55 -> 0.92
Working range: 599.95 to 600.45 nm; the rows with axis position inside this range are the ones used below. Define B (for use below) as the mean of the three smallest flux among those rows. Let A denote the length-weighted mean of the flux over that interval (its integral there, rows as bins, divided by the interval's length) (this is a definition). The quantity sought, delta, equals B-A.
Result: -0.65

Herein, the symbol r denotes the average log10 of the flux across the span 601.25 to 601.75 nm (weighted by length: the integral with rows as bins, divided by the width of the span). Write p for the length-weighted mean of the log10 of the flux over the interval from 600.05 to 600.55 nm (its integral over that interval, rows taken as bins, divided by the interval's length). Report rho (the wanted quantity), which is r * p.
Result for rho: 1.46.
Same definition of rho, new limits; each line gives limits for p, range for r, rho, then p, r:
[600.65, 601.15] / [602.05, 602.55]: 1.47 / 1.219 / 1.206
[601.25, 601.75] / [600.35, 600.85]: 1.46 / 1.205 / 1.208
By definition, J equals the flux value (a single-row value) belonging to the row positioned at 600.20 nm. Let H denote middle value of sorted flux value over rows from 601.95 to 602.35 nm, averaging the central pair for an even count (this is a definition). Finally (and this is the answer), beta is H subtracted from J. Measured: -0.7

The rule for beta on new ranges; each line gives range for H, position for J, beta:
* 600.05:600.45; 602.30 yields -0.4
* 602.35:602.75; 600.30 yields 0.3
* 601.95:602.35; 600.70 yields 0.9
